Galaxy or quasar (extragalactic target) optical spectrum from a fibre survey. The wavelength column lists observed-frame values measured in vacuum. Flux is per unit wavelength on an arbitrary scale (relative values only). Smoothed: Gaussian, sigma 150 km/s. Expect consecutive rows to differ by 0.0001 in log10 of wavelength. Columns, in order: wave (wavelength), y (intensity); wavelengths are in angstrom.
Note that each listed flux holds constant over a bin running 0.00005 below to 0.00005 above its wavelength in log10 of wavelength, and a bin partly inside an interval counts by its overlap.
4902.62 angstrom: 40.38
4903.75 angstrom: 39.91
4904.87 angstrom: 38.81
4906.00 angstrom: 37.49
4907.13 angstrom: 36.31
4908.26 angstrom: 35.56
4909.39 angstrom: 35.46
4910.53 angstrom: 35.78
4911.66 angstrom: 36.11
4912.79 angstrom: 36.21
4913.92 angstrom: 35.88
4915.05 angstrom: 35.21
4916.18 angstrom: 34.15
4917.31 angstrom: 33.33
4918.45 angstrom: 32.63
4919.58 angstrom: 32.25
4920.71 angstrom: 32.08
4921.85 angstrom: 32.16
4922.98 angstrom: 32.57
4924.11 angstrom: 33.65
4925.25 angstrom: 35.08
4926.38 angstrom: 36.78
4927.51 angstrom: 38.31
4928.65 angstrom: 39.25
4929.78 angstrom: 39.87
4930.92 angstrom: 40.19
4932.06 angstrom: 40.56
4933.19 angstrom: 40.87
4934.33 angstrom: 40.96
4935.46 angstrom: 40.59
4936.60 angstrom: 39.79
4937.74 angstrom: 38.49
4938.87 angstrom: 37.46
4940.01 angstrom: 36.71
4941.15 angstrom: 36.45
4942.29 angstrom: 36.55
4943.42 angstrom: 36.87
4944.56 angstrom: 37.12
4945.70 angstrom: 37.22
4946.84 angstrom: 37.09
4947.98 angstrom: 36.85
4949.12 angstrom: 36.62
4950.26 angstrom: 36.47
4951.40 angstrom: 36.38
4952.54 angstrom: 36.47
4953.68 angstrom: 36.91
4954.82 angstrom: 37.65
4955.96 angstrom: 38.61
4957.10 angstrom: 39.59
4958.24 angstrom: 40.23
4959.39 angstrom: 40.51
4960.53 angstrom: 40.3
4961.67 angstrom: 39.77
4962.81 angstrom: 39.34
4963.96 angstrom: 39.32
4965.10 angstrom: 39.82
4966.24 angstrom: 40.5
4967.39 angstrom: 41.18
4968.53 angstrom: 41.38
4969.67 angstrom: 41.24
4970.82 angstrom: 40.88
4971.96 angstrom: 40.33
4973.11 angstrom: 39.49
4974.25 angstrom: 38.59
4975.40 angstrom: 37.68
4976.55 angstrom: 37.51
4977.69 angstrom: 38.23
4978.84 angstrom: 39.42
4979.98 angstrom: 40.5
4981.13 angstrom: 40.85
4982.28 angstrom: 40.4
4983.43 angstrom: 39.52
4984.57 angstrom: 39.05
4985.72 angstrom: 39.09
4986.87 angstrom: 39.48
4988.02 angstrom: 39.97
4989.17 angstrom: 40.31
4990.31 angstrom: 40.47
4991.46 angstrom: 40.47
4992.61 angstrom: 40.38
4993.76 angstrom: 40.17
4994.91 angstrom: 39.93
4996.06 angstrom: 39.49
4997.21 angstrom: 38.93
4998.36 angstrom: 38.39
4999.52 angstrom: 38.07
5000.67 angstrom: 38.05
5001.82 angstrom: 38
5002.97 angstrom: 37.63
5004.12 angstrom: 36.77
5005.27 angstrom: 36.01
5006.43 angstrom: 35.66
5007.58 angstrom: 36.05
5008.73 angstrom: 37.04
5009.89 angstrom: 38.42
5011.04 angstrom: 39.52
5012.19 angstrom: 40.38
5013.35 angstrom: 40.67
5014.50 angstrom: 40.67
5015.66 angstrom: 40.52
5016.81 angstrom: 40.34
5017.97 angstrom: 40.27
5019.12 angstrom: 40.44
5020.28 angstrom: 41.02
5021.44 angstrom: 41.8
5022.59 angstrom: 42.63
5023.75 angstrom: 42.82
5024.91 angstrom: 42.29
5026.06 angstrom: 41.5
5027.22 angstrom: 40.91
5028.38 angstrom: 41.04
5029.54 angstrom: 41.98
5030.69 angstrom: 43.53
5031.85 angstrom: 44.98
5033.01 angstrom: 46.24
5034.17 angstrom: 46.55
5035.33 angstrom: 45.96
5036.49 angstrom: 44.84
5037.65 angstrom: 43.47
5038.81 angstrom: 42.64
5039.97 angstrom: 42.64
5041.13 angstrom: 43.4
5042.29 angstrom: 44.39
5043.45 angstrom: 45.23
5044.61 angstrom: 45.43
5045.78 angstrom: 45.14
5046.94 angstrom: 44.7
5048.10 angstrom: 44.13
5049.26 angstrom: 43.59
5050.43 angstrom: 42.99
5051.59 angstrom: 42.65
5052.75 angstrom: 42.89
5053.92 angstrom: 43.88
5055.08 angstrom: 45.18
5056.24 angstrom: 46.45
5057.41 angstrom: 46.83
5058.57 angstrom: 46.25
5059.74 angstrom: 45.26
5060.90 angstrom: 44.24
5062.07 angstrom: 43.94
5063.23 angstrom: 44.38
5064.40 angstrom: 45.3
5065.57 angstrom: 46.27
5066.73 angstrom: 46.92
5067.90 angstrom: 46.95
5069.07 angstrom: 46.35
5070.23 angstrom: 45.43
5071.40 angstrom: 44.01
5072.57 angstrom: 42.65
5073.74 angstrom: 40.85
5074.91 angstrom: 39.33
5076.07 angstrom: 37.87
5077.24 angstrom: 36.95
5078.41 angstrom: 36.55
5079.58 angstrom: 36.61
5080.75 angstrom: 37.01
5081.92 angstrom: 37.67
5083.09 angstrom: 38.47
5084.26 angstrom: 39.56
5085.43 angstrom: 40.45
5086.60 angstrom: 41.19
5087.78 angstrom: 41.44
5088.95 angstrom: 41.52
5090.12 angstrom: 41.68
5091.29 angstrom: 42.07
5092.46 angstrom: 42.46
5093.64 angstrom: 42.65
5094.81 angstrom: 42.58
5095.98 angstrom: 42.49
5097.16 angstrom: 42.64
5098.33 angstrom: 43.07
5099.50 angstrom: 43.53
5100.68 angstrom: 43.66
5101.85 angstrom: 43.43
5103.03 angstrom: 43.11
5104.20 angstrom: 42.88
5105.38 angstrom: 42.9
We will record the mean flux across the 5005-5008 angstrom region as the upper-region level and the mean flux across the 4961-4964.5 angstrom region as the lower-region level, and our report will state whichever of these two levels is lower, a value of 36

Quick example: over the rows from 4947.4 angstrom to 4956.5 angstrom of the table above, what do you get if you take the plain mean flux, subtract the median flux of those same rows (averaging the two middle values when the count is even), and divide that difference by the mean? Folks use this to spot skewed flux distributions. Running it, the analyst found 0.0070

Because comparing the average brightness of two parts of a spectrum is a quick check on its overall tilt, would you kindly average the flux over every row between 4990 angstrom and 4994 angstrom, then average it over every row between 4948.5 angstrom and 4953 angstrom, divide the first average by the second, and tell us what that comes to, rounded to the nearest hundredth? 1.11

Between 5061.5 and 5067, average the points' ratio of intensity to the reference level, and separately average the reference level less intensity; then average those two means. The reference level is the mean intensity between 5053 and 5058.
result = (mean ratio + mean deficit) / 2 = 0.6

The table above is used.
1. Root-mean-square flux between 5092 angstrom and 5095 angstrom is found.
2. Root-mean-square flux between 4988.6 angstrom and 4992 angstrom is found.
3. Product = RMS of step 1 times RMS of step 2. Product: 1720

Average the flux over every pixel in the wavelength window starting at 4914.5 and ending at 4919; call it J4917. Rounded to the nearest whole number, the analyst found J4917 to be 34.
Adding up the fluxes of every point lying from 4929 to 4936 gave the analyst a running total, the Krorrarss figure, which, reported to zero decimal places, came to 243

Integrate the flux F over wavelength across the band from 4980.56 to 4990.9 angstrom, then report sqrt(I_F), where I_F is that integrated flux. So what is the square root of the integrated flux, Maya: 20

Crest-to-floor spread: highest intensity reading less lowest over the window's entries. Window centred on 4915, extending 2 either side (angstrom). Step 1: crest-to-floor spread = 1.7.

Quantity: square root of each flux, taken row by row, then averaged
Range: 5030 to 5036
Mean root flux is 6.74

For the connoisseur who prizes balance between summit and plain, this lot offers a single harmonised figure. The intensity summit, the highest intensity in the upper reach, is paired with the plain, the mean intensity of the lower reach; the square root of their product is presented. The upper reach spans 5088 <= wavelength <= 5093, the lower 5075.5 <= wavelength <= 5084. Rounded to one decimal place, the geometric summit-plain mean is 39.8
